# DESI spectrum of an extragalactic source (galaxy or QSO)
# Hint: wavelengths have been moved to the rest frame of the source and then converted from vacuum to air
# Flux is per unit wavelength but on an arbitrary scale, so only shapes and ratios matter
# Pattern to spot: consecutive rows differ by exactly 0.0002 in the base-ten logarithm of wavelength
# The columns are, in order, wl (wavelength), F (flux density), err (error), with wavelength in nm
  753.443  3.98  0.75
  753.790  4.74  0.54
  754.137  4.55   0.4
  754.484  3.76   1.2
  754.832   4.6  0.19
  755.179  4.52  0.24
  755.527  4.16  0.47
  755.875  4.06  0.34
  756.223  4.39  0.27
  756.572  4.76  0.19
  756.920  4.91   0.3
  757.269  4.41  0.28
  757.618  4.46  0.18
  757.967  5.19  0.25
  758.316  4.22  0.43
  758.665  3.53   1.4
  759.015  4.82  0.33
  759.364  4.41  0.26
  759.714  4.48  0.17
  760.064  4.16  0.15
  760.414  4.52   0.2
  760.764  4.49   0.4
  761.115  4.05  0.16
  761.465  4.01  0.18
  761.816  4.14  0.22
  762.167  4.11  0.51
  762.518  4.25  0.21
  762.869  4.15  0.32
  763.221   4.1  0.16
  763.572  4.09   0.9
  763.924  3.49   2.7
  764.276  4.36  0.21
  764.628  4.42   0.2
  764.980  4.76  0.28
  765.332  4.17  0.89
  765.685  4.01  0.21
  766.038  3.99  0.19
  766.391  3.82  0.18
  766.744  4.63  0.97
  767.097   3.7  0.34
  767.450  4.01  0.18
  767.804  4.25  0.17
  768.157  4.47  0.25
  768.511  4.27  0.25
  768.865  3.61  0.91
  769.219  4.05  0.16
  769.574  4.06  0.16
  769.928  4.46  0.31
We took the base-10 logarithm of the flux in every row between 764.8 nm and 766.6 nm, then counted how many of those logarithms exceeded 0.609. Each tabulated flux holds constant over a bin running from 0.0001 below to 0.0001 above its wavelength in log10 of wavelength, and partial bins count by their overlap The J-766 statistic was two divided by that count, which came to 1.00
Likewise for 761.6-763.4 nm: 0.40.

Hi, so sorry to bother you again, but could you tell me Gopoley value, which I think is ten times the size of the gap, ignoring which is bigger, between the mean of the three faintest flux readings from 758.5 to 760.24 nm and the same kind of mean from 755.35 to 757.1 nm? 1.7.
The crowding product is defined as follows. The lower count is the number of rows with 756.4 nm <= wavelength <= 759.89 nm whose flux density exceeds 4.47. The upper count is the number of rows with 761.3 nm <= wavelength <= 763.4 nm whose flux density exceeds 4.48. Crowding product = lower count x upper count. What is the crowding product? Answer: 0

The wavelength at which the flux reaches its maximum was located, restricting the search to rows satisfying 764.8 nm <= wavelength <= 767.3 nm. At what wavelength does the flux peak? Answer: 764.980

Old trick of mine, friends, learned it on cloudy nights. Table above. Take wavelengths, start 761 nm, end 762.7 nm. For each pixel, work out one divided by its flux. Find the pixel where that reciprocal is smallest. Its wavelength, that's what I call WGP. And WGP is 762.518 nm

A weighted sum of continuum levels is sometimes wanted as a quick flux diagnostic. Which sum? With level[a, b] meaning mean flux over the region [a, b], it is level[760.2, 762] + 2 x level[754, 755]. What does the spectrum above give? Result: 12.8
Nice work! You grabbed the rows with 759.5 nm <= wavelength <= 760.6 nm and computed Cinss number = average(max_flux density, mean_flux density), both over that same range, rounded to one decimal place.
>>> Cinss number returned 4.5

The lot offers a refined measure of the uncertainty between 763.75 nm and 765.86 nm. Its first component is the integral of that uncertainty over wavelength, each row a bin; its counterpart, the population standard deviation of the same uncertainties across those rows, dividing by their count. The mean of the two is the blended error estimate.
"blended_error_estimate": 1.2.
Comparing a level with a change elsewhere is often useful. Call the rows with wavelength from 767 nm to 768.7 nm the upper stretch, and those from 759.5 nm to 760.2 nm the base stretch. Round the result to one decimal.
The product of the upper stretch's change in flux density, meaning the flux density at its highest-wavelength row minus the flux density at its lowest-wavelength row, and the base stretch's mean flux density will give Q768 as 2.5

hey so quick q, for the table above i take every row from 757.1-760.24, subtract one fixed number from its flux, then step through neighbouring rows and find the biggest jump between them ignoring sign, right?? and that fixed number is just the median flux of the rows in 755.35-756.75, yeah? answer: 1.3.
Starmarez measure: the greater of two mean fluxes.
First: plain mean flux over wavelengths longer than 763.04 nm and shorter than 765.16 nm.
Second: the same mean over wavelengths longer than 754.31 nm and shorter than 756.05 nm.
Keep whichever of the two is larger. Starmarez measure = 4.22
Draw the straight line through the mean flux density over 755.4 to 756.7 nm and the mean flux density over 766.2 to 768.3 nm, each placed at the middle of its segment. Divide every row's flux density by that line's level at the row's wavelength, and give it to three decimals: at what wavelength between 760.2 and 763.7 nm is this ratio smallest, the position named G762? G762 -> 761.465 nm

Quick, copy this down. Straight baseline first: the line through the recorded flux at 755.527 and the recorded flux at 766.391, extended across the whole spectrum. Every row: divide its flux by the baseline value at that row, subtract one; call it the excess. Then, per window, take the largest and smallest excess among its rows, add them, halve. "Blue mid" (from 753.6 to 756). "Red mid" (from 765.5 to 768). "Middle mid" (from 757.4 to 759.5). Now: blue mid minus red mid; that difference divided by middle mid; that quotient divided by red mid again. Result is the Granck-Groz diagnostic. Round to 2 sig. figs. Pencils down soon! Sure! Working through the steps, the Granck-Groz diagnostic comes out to -13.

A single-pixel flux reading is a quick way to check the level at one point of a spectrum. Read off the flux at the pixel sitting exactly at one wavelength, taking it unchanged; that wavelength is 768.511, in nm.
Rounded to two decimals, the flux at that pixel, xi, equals 4.27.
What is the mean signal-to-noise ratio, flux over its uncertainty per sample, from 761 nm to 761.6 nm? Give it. 23.8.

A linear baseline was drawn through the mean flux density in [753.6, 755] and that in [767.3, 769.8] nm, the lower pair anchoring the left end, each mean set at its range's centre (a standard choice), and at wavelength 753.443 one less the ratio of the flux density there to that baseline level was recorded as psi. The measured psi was 0.10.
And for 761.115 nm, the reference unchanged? 0.05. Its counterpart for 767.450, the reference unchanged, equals 0.03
